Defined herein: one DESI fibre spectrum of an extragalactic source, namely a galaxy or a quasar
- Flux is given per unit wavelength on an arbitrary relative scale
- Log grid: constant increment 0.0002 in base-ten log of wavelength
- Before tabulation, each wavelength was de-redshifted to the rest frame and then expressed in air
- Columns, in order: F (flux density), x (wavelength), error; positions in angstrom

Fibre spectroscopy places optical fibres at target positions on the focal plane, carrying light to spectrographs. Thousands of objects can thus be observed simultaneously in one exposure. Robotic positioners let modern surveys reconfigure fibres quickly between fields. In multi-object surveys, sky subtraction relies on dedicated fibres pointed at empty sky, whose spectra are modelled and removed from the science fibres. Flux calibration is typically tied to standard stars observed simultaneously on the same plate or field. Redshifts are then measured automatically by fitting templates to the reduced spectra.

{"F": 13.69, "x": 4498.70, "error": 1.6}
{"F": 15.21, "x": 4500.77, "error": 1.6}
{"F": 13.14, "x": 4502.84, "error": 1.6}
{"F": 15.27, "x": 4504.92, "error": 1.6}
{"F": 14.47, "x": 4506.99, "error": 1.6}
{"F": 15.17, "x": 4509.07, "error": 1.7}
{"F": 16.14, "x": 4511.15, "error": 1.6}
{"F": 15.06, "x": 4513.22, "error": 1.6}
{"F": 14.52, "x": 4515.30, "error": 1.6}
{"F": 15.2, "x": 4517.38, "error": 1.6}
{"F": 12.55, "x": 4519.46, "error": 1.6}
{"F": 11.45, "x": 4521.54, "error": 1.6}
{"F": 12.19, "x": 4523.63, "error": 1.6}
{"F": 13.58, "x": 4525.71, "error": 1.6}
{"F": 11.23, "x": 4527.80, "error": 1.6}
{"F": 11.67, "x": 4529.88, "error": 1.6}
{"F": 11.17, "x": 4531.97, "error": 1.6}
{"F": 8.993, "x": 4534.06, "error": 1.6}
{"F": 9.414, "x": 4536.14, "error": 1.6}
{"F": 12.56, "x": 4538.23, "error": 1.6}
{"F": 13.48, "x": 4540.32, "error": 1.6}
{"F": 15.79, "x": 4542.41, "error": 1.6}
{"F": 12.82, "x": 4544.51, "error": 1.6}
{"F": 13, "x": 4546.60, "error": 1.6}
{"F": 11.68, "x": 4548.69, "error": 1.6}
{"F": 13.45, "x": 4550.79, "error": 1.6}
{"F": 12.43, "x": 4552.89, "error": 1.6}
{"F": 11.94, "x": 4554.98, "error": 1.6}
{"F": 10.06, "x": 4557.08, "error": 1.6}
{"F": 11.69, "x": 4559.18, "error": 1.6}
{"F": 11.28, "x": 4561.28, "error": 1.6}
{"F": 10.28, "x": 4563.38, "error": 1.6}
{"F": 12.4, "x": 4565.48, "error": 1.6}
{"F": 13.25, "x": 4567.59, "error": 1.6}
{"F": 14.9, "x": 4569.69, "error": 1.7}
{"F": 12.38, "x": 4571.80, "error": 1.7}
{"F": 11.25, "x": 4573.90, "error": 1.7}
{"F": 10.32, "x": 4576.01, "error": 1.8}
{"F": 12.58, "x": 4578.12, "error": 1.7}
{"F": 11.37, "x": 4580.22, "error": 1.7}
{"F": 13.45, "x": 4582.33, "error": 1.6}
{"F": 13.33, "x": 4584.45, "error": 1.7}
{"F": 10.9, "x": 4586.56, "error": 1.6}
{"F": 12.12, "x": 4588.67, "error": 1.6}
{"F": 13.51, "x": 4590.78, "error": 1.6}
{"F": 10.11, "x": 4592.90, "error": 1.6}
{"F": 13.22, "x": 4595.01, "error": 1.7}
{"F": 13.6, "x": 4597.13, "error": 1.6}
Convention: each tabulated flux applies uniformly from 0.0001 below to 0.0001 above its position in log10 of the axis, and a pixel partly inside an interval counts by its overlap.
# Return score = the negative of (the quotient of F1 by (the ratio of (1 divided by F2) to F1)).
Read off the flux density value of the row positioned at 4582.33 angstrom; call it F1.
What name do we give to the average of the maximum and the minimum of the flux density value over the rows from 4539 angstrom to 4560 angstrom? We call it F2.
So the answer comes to -2338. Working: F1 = 13.45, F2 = 12.9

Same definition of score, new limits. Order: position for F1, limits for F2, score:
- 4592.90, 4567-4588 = -1289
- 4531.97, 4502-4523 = -1721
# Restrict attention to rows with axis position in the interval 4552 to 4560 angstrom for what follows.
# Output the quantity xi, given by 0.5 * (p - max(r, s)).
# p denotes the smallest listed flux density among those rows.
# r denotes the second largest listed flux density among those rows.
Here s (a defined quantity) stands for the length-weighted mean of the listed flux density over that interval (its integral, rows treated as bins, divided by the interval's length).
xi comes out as -0.94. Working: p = 10.06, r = 11.94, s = 11.5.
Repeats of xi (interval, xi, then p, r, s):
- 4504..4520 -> -1.36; 12.55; 15.27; 14.9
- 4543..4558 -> -1.47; 10.06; 13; 12.3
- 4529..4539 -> -1.34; 8.993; 11.67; 10.7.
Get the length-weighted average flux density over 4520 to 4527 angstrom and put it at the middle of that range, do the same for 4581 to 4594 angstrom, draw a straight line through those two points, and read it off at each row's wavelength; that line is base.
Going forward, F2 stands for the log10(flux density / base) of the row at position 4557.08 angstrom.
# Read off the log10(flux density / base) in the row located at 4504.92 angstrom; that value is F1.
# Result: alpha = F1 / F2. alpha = -1.0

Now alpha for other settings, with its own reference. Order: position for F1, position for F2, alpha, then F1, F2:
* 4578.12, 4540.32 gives 0.3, 0.01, 0.04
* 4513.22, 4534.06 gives -0.6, 0.08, -0.14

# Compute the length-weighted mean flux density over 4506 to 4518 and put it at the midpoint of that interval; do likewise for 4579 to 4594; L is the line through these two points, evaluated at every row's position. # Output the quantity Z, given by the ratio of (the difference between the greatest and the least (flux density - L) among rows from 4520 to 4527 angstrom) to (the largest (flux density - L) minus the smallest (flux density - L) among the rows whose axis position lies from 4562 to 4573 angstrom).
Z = 0.47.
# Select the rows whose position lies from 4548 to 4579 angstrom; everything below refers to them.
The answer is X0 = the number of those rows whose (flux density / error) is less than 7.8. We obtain 12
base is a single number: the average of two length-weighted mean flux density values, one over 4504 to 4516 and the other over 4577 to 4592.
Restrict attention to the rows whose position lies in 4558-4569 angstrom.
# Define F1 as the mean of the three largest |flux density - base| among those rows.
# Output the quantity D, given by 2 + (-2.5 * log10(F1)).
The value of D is 0.92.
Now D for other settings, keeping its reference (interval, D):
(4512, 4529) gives 1.17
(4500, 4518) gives 1.39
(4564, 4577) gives 1.02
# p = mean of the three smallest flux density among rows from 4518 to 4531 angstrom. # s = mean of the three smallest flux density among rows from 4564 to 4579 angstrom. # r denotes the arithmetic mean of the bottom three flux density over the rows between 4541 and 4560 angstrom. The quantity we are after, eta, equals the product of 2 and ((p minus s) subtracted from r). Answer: 22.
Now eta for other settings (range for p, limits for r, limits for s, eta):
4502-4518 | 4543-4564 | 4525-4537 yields 13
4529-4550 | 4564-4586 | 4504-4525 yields 26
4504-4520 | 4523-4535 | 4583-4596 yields 15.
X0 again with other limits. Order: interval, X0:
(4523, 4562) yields 12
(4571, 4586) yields 5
